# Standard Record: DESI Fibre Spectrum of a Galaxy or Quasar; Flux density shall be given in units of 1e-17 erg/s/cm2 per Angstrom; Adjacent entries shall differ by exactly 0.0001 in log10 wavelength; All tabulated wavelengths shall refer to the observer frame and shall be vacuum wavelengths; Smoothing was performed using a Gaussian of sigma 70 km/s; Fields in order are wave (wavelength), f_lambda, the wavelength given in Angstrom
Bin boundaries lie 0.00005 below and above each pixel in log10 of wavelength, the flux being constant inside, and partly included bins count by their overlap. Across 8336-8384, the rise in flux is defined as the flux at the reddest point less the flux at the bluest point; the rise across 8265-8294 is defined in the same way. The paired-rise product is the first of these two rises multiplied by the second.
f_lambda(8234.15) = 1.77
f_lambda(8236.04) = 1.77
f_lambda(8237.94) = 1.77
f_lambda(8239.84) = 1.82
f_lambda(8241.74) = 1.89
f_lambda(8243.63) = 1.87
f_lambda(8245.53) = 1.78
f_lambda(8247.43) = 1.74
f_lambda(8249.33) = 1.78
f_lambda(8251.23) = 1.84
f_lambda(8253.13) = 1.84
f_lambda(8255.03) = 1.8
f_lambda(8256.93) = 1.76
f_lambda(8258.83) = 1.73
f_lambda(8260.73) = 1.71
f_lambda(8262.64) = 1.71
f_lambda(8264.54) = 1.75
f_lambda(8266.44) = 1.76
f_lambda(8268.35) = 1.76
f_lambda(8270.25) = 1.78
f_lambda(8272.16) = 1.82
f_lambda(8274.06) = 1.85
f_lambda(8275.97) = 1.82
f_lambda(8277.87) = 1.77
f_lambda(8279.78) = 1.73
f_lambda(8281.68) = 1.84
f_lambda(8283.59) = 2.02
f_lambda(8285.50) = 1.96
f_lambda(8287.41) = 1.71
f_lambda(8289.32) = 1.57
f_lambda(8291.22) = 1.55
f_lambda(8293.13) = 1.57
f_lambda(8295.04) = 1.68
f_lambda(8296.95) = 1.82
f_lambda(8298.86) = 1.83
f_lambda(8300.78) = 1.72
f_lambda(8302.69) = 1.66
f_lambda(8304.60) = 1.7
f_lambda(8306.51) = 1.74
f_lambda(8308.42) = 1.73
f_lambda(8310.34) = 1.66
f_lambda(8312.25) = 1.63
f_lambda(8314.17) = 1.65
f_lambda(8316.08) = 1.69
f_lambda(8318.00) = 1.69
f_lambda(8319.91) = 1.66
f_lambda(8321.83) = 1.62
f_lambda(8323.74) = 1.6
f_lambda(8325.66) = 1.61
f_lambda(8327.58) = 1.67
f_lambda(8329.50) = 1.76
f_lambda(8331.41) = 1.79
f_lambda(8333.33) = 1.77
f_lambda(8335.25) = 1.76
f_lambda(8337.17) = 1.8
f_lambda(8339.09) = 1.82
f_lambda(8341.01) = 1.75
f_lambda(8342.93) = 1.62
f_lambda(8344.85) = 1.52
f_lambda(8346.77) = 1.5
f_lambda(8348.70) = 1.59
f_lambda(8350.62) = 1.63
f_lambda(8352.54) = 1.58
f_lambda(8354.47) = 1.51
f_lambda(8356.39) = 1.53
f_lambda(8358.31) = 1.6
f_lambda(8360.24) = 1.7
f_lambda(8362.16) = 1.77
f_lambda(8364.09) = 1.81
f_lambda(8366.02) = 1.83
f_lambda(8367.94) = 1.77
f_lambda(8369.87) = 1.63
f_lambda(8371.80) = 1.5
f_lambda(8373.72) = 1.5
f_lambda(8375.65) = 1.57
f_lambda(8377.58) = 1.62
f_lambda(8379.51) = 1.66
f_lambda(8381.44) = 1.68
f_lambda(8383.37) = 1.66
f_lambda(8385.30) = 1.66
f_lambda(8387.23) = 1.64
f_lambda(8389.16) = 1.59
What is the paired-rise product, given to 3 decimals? 0.027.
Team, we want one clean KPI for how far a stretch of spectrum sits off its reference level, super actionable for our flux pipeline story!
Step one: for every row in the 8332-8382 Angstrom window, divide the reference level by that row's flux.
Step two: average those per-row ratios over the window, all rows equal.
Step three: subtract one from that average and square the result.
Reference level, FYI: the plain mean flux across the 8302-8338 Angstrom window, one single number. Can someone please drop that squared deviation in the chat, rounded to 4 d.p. 0.0008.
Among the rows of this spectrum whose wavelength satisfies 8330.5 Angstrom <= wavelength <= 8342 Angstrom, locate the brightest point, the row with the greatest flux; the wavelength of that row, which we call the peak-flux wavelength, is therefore 8339.09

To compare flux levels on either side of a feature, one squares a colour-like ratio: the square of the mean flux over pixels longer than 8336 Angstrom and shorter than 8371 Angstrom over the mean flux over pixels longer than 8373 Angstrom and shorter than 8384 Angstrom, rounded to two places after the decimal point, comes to 1.06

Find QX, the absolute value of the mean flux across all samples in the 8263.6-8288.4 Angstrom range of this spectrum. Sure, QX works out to 1.81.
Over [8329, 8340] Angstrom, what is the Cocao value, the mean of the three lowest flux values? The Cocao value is 1.76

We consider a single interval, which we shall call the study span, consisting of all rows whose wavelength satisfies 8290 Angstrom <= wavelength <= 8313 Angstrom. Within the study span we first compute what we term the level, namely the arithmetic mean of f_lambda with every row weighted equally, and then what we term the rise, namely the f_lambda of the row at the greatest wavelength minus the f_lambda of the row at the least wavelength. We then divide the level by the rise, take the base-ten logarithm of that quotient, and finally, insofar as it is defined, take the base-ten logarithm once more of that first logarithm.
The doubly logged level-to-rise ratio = 0.12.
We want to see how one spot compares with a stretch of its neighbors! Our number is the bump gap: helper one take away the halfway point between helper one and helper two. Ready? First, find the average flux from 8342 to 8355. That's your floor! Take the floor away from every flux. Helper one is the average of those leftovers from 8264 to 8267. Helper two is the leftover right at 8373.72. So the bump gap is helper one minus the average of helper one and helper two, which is 0.13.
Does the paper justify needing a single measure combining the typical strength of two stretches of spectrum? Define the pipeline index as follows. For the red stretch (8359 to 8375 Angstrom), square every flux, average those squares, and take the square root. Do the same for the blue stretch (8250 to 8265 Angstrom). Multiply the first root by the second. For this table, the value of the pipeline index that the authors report 3.0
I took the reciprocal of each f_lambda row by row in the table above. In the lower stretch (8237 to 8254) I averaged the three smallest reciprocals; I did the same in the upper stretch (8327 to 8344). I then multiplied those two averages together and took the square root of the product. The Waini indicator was 0.545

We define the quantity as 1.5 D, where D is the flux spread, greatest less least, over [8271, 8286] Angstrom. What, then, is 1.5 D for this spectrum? 0.4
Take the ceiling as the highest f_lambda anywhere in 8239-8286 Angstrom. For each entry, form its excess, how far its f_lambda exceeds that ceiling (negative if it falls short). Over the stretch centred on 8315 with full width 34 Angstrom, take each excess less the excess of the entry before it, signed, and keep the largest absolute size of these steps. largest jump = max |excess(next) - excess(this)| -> 0.11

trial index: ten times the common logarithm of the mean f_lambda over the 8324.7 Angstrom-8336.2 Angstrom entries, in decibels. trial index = 2.37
